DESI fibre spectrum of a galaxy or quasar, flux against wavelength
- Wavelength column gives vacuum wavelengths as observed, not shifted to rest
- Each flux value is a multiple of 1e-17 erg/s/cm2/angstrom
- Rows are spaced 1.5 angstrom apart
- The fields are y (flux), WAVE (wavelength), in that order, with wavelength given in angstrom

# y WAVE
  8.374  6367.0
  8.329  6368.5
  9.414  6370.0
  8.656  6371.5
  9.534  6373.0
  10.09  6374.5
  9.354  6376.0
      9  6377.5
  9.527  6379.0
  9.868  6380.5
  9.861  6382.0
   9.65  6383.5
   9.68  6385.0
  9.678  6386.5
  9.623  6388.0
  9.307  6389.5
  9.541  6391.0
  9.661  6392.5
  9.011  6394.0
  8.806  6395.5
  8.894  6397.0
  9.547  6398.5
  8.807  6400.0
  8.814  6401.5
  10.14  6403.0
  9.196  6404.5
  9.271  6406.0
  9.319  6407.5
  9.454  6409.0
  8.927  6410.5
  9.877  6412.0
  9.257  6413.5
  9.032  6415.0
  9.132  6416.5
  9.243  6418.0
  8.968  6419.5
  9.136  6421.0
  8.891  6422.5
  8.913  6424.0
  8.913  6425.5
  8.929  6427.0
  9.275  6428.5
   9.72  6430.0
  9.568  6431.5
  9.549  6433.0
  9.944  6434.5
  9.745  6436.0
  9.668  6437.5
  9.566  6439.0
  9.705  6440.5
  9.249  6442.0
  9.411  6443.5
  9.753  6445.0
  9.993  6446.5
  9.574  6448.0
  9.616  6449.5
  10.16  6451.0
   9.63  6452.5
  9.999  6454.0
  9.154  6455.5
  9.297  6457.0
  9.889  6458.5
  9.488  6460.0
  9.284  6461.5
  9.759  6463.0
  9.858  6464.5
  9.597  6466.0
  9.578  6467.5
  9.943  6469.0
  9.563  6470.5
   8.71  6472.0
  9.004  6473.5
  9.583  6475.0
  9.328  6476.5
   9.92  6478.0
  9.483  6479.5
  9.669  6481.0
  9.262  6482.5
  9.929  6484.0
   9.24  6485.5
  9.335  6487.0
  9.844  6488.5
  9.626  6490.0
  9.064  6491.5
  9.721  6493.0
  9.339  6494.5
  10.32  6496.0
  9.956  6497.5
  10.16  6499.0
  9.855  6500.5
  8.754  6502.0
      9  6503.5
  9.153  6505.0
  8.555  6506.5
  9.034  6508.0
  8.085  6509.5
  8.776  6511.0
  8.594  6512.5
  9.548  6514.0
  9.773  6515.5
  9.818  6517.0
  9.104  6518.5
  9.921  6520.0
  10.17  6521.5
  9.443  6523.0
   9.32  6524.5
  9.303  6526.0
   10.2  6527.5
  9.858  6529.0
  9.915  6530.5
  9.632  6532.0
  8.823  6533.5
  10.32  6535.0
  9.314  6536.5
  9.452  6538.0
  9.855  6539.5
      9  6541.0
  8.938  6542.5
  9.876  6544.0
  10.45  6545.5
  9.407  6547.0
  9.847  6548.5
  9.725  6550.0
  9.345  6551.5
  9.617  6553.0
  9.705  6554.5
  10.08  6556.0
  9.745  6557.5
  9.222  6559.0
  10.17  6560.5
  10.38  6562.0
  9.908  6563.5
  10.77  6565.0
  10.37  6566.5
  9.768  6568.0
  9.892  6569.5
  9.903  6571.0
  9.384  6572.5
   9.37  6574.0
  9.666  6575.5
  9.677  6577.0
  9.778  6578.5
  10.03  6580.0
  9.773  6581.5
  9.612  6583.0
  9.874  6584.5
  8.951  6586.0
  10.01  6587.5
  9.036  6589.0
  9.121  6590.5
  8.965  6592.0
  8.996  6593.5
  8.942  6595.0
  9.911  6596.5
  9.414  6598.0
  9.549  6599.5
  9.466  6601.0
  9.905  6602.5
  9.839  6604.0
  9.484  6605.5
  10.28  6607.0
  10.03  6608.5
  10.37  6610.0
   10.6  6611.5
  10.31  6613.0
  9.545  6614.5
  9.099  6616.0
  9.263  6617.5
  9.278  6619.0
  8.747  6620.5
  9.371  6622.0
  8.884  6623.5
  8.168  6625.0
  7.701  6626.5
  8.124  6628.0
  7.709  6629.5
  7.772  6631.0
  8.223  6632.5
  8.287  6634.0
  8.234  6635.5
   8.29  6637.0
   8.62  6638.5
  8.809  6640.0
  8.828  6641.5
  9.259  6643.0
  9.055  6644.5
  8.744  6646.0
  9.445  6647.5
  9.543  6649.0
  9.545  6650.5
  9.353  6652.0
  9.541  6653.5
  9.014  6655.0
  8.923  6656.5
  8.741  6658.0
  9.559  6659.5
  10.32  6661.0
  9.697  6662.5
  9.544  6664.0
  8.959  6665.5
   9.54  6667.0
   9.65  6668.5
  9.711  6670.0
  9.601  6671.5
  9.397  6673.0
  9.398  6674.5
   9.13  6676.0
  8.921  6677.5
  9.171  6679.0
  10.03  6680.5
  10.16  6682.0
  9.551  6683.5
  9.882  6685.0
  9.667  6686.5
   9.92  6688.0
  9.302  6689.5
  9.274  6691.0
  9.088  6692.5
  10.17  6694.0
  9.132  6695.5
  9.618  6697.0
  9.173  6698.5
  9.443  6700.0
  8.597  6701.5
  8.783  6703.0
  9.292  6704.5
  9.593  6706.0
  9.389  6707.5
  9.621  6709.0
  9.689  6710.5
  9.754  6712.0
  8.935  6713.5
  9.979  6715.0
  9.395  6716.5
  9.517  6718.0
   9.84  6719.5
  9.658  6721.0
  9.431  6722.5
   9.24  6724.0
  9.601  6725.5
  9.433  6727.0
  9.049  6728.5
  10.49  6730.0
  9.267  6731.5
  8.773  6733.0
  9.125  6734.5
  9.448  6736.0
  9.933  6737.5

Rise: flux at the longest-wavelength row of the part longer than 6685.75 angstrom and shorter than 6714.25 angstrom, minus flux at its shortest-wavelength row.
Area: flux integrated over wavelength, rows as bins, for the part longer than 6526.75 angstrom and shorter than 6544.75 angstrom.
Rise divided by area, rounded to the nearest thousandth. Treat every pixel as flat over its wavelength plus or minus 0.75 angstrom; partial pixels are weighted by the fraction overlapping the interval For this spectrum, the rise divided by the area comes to -0.004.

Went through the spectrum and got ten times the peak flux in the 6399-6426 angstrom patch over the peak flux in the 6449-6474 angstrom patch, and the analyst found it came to 10.0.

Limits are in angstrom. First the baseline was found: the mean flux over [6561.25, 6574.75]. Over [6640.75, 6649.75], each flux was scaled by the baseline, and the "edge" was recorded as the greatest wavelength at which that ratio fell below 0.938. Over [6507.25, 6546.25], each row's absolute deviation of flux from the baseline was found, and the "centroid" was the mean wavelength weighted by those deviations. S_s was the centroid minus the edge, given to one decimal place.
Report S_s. -122.0 angstrom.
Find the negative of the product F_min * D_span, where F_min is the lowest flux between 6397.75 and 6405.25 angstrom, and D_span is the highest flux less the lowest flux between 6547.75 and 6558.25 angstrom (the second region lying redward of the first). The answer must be -6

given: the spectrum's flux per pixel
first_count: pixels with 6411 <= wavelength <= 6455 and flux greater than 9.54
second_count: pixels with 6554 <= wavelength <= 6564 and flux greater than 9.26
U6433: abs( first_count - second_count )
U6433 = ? 10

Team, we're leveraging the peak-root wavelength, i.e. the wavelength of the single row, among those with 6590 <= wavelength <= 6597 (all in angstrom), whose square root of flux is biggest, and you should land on 6596.5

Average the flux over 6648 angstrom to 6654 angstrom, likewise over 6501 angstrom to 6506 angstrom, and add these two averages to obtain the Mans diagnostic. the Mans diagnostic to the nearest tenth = 18.5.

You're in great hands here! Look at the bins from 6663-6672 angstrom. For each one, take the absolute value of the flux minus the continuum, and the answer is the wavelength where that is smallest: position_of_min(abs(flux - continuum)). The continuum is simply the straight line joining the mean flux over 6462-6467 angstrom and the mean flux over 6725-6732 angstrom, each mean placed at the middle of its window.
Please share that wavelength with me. 6671.5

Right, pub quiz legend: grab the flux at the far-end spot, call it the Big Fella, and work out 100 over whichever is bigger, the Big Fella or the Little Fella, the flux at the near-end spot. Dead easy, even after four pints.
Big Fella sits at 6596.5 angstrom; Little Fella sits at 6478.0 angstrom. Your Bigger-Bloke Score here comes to 10.08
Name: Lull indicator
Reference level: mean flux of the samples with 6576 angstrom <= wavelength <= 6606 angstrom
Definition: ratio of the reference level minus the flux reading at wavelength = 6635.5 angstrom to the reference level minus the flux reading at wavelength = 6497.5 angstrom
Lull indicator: -2.9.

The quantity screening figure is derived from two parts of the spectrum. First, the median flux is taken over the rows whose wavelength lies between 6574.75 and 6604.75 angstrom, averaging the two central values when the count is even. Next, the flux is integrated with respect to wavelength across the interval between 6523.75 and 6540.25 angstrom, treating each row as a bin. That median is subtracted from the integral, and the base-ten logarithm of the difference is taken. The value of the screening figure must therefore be 2.17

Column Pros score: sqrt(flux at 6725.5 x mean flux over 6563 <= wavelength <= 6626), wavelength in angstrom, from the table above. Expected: 9.60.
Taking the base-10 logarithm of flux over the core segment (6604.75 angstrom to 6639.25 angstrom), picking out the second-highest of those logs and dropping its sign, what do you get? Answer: 1.02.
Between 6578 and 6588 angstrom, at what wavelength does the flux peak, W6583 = 6580.0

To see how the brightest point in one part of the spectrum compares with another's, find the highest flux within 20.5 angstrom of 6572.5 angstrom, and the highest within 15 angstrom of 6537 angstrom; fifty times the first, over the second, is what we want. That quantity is 51.5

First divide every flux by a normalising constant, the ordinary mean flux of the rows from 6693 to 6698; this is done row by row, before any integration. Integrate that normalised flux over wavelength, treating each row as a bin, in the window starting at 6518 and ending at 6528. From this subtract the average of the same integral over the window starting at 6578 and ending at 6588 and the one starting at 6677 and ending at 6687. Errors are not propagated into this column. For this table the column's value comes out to -0.04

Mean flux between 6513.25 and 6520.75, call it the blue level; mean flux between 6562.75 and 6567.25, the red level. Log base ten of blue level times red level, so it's 2.00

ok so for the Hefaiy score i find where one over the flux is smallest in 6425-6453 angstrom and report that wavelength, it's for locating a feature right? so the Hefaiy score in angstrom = 6451.0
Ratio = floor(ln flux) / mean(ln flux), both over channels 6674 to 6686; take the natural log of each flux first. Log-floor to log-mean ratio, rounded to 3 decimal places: 0.971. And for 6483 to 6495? 0.979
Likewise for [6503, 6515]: 0.959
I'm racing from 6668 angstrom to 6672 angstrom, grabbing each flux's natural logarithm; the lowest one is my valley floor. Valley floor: 2.26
